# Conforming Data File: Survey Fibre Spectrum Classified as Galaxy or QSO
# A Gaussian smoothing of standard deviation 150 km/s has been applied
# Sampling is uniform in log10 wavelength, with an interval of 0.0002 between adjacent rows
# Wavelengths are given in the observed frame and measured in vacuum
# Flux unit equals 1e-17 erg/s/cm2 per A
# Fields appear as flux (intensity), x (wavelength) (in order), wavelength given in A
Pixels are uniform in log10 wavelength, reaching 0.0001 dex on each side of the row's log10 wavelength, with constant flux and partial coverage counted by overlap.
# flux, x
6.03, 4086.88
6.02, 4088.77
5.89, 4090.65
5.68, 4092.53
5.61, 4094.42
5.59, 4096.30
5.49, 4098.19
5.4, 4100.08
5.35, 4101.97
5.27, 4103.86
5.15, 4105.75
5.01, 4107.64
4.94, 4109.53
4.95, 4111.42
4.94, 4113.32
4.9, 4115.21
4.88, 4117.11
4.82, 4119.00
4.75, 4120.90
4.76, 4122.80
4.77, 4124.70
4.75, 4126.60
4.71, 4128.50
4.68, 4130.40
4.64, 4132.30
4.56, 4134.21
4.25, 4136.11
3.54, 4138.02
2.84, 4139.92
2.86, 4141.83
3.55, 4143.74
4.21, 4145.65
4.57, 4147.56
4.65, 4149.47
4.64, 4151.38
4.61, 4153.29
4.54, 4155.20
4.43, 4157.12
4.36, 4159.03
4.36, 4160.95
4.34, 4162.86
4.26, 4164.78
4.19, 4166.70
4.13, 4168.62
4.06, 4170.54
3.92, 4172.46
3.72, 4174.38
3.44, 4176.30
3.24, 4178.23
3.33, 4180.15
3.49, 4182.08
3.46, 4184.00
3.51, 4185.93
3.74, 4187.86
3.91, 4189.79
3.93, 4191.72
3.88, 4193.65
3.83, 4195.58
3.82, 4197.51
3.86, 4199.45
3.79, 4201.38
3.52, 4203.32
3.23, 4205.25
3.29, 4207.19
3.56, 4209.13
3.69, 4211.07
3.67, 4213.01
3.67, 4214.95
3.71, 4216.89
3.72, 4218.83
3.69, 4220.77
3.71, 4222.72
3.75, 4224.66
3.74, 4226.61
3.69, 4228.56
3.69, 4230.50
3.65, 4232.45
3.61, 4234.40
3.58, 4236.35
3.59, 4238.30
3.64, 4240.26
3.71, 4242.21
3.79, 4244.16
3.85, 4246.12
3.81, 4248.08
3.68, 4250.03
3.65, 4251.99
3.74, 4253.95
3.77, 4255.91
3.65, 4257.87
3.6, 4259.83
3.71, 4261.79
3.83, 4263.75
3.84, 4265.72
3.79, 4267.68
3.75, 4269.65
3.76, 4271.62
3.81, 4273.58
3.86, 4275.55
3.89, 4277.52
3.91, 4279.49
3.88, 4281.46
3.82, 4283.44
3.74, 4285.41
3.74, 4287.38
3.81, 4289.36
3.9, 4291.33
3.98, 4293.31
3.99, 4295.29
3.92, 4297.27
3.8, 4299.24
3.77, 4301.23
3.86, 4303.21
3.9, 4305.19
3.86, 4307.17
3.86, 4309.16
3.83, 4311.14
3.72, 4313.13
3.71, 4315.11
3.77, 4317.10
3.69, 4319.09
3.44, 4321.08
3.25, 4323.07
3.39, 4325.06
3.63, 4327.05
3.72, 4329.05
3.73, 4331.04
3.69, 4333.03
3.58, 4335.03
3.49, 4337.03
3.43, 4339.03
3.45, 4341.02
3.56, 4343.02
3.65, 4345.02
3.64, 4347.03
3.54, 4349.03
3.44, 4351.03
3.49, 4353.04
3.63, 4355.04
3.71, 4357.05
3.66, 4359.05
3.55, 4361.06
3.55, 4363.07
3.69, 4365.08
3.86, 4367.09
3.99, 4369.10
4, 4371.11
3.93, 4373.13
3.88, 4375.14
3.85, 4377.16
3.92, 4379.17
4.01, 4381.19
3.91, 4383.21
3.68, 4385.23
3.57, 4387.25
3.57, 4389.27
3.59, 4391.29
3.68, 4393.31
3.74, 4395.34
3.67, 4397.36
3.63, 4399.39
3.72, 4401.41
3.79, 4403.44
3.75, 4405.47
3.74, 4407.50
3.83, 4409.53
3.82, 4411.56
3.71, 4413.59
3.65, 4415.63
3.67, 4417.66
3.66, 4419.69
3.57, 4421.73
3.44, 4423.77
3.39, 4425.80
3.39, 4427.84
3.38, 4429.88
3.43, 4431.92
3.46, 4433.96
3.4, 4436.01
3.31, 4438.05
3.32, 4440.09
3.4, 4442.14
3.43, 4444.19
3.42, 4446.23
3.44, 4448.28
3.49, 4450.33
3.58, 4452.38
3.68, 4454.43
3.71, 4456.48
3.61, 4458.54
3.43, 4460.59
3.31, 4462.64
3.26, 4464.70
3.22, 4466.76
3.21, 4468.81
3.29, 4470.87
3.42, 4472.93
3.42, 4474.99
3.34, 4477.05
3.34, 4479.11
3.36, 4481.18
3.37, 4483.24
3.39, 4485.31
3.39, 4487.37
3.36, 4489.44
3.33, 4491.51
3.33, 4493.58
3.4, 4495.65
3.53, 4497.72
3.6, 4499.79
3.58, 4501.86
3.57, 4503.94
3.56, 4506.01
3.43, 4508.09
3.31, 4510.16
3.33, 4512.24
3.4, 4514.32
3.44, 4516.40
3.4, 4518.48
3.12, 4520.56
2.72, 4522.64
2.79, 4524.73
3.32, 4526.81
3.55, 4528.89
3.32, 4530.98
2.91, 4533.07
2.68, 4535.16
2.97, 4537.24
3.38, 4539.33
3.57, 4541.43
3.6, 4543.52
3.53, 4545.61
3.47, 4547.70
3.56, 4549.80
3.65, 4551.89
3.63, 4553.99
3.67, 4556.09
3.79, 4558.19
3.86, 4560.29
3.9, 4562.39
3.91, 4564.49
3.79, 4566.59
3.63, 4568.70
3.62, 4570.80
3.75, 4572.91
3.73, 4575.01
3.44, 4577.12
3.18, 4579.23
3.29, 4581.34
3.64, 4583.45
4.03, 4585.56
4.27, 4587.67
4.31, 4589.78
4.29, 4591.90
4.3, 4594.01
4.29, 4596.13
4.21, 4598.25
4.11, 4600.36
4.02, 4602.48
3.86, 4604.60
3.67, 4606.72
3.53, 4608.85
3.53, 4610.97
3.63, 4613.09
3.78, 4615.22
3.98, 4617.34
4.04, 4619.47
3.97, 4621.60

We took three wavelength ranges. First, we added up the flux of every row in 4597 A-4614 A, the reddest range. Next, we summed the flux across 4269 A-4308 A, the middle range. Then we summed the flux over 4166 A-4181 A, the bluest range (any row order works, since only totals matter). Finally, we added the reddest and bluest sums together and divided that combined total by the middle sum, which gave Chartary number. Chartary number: 0.8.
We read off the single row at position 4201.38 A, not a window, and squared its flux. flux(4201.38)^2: 14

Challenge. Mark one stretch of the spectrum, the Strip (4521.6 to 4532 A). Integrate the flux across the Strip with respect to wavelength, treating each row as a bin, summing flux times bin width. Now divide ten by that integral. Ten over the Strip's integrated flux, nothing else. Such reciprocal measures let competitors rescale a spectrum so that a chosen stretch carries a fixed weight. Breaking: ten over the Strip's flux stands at 0.306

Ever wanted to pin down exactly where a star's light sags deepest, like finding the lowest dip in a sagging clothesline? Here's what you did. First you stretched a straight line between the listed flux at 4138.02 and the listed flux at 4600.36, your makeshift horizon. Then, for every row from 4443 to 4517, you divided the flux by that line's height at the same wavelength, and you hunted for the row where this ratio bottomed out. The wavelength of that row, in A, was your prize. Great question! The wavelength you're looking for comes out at 4468.81 A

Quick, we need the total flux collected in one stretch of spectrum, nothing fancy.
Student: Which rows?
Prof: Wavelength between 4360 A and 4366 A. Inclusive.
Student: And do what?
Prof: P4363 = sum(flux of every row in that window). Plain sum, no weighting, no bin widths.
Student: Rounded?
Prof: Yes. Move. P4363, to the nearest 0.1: 10.8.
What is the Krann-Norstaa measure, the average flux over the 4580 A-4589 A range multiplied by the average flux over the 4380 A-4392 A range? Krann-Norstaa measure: 14.2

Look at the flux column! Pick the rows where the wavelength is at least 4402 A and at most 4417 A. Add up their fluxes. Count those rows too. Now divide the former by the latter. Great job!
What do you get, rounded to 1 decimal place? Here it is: 3.8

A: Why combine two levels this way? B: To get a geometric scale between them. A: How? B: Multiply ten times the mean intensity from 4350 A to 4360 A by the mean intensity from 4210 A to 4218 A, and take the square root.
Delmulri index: 11.50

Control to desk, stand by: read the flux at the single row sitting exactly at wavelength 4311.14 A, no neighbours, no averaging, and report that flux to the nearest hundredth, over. 3.83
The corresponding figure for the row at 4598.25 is 4.21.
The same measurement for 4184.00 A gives 3.46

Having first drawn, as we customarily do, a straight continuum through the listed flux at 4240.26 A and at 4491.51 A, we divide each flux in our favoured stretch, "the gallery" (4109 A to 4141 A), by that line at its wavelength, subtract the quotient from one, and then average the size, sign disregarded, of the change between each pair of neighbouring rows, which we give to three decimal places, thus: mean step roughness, 0.035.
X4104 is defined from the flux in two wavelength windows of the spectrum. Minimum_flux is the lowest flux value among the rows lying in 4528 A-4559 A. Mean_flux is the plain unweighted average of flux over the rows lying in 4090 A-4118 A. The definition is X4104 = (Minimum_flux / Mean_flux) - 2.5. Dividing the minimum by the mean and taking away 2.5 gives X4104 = -1.99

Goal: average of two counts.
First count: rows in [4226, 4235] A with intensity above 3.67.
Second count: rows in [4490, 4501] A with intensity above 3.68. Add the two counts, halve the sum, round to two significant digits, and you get 1.5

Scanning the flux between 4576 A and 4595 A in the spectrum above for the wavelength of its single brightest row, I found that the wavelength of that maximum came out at 4589.78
